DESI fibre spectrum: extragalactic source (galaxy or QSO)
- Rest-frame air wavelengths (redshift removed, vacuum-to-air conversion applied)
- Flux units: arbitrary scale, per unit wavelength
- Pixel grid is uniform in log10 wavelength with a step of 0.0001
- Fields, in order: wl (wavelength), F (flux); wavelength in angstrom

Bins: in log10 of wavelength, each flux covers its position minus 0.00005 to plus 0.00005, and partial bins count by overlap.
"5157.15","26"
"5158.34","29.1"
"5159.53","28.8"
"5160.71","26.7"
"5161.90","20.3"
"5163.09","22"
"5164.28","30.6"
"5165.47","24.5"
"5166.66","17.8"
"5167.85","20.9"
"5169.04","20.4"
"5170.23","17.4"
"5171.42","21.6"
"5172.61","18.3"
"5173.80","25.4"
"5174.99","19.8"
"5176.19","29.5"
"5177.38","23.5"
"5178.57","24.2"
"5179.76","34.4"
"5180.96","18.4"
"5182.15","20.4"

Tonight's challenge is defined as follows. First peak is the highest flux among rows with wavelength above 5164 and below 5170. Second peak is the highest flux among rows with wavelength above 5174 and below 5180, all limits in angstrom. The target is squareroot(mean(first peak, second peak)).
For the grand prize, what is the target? 5.70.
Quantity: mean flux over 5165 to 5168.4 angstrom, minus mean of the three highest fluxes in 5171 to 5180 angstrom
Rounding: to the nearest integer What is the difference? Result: -9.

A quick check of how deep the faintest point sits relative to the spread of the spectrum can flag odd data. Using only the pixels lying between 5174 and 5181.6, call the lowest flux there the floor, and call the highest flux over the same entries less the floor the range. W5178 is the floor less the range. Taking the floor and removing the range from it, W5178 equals 2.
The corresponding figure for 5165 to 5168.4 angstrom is 11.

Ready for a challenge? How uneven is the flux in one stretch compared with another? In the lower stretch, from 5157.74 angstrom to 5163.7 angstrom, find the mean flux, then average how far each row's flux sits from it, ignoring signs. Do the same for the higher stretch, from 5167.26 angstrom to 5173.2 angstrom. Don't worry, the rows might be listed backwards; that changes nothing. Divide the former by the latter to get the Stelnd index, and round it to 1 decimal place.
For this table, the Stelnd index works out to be 2.3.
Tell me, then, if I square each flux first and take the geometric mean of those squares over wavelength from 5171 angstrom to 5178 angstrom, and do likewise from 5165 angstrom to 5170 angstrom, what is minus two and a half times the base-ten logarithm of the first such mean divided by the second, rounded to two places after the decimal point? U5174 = -0.20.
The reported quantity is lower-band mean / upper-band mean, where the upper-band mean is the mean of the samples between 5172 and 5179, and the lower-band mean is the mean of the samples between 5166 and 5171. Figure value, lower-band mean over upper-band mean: 0.82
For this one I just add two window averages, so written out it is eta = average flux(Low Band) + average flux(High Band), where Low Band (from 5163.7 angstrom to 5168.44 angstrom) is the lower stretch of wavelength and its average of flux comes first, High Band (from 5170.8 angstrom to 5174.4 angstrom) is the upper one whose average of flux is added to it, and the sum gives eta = 45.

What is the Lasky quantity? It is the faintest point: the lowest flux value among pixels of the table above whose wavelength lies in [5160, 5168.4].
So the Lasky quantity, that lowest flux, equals 17.8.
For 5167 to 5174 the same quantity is 17.4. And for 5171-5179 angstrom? 18.3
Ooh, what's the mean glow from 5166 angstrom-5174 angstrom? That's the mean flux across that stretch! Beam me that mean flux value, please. 20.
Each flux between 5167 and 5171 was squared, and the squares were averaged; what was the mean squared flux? 385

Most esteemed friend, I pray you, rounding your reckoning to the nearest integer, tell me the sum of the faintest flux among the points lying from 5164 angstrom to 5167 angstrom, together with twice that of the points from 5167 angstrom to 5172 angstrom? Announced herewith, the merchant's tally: 53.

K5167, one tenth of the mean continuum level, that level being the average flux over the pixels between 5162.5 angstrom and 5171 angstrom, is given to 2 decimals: 2.19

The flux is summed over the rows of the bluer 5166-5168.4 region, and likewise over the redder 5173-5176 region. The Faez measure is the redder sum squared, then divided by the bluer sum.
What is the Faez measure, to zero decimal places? 53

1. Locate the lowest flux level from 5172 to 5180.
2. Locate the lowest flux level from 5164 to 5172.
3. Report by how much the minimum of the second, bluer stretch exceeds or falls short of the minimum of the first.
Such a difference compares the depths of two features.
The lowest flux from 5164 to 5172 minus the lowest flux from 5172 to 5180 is -1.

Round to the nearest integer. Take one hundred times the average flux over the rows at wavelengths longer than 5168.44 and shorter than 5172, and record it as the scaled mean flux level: 1980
